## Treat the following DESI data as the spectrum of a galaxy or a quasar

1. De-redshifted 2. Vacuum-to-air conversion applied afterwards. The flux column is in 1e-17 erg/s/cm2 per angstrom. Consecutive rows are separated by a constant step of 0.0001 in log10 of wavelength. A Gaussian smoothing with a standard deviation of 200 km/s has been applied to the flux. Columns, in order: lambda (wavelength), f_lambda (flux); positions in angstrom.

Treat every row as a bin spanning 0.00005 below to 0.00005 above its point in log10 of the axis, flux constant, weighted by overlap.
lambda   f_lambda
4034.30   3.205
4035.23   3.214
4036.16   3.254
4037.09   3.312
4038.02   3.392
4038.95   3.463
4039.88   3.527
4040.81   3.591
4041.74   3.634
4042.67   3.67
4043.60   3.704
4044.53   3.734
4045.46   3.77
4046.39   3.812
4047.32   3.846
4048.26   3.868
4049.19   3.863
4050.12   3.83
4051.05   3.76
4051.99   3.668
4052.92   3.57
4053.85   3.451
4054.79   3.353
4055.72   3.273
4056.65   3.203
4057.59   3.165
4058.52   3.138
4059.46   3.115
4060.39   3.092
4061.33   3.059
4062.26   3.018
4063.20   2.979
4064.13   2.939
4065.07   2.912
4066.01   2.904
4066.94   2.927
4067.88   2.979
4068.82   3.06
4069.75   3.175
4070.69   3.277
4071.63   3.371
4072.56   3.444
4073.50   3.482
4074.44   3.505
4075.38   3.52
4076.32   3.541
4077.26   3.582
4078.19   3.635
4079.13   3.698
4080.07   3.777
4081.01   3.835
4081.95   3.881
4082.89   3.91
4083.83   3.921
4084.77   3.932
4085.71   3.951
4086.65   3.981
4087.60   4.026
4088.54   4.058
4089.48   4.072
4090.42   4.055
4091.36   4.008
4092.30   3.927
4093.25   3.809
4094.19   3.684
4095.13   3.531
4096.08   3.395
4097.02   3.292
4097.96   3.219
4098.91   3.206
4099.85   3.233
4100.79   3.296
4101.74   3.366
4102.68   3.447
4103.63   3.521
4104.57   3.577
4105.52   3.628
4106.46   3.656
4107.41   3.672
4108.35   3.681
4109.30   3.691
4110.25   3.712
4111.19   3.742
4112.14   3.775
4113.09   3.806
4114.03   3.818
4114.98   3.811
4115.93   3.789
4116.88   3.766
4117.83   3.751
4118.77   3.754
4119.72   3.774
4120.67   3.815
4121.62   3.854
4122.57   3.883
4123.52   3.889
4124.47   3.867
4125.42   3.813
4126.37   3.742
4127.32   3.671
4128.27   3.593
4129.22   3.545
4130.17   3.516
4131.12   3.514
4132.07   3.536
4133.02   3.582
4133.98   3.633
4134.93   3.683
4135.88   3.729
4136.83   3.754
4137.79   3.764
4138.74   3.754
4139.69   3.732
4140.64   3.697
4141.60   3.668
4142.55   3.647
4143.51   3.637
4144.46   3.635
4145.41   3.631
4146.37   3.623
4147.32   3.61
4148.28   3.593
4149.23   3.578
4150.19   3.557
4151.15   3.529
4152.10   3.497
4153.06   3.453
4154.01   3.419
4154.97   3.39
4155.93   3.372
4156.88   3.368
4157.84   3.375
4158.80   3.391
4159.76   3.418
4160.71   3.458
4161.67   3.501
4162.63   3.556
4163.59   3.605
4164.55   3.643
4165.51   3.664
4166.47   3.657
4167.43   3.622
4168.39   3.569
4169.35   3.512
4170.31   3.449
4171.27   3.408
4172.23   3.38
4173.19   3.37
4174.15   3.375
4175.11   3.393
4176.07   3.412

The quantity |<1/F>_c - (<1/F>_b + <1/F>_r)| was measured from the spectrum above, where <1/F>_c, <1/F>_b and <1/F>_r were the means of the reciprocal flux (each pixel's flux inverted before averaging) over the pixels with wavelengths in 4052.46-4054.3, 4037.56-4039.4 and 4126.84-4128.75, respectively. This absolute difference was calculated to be 0.282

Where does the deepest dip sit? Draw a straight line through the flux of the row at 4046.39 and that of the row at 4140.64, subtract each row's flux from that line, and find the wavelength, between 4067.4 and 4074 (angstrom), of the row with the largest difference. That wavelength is 4067.88 angstrom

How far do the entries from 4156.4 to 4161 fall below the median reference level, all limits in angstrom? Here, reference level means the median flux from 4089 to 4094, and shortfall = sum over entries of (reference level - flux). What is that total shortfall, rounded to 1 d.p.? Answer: 3.0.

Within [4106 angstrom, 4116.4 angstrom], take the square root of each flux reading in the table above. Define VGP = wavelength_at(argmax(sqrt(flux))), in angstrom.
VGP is 4114.03 angstrom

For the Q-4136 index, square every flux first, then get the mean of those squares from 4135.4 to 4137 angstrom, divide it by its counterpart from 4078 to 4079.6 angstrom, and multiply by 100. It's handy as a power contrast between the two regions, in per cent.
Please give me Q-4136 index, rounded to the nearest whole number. 104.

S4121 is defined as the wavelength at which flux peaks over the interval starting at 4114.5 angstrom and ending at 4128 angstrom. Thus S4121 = 4123.52 angstrom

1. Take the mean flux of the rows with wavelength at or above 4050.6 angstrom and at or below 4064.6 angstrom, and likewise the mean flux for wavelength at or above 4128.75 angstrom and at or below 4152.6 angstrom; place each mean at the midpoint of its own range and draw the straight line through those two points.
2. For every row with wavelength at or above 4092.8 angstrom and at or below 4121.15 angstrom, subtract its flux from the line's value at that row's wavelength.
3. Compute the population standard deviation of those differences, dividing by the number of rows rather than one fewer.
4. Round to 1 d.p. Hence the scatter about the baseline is 0.2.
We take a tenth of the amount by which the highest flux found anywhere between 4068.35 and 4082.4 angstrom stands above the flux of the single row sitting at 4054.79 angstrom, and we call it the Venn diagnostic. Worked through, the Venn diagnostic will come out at 0.05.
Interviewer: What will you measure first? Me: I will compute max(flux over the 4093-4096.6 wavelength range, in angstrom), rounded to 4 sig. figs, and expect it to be 3.809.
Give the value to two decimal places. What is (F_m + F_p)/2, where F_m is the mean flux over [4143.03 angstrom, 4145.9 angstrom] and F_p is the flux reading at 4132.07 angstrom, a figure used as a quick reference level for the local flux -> 3.59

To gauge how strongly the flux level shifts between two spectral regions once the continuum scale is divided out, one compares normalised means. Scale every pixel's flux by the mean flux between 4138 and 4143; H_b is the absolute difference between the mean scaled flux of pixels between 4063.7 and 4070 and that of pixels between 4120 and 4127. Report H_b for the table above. 0.230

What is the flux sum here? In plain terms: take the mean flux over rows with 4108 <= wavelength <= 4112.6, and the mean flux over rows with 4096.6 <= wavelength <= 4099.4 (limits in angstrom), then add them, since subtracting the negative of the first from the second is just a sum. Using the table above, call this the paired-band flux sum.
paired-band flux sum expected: 7.0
